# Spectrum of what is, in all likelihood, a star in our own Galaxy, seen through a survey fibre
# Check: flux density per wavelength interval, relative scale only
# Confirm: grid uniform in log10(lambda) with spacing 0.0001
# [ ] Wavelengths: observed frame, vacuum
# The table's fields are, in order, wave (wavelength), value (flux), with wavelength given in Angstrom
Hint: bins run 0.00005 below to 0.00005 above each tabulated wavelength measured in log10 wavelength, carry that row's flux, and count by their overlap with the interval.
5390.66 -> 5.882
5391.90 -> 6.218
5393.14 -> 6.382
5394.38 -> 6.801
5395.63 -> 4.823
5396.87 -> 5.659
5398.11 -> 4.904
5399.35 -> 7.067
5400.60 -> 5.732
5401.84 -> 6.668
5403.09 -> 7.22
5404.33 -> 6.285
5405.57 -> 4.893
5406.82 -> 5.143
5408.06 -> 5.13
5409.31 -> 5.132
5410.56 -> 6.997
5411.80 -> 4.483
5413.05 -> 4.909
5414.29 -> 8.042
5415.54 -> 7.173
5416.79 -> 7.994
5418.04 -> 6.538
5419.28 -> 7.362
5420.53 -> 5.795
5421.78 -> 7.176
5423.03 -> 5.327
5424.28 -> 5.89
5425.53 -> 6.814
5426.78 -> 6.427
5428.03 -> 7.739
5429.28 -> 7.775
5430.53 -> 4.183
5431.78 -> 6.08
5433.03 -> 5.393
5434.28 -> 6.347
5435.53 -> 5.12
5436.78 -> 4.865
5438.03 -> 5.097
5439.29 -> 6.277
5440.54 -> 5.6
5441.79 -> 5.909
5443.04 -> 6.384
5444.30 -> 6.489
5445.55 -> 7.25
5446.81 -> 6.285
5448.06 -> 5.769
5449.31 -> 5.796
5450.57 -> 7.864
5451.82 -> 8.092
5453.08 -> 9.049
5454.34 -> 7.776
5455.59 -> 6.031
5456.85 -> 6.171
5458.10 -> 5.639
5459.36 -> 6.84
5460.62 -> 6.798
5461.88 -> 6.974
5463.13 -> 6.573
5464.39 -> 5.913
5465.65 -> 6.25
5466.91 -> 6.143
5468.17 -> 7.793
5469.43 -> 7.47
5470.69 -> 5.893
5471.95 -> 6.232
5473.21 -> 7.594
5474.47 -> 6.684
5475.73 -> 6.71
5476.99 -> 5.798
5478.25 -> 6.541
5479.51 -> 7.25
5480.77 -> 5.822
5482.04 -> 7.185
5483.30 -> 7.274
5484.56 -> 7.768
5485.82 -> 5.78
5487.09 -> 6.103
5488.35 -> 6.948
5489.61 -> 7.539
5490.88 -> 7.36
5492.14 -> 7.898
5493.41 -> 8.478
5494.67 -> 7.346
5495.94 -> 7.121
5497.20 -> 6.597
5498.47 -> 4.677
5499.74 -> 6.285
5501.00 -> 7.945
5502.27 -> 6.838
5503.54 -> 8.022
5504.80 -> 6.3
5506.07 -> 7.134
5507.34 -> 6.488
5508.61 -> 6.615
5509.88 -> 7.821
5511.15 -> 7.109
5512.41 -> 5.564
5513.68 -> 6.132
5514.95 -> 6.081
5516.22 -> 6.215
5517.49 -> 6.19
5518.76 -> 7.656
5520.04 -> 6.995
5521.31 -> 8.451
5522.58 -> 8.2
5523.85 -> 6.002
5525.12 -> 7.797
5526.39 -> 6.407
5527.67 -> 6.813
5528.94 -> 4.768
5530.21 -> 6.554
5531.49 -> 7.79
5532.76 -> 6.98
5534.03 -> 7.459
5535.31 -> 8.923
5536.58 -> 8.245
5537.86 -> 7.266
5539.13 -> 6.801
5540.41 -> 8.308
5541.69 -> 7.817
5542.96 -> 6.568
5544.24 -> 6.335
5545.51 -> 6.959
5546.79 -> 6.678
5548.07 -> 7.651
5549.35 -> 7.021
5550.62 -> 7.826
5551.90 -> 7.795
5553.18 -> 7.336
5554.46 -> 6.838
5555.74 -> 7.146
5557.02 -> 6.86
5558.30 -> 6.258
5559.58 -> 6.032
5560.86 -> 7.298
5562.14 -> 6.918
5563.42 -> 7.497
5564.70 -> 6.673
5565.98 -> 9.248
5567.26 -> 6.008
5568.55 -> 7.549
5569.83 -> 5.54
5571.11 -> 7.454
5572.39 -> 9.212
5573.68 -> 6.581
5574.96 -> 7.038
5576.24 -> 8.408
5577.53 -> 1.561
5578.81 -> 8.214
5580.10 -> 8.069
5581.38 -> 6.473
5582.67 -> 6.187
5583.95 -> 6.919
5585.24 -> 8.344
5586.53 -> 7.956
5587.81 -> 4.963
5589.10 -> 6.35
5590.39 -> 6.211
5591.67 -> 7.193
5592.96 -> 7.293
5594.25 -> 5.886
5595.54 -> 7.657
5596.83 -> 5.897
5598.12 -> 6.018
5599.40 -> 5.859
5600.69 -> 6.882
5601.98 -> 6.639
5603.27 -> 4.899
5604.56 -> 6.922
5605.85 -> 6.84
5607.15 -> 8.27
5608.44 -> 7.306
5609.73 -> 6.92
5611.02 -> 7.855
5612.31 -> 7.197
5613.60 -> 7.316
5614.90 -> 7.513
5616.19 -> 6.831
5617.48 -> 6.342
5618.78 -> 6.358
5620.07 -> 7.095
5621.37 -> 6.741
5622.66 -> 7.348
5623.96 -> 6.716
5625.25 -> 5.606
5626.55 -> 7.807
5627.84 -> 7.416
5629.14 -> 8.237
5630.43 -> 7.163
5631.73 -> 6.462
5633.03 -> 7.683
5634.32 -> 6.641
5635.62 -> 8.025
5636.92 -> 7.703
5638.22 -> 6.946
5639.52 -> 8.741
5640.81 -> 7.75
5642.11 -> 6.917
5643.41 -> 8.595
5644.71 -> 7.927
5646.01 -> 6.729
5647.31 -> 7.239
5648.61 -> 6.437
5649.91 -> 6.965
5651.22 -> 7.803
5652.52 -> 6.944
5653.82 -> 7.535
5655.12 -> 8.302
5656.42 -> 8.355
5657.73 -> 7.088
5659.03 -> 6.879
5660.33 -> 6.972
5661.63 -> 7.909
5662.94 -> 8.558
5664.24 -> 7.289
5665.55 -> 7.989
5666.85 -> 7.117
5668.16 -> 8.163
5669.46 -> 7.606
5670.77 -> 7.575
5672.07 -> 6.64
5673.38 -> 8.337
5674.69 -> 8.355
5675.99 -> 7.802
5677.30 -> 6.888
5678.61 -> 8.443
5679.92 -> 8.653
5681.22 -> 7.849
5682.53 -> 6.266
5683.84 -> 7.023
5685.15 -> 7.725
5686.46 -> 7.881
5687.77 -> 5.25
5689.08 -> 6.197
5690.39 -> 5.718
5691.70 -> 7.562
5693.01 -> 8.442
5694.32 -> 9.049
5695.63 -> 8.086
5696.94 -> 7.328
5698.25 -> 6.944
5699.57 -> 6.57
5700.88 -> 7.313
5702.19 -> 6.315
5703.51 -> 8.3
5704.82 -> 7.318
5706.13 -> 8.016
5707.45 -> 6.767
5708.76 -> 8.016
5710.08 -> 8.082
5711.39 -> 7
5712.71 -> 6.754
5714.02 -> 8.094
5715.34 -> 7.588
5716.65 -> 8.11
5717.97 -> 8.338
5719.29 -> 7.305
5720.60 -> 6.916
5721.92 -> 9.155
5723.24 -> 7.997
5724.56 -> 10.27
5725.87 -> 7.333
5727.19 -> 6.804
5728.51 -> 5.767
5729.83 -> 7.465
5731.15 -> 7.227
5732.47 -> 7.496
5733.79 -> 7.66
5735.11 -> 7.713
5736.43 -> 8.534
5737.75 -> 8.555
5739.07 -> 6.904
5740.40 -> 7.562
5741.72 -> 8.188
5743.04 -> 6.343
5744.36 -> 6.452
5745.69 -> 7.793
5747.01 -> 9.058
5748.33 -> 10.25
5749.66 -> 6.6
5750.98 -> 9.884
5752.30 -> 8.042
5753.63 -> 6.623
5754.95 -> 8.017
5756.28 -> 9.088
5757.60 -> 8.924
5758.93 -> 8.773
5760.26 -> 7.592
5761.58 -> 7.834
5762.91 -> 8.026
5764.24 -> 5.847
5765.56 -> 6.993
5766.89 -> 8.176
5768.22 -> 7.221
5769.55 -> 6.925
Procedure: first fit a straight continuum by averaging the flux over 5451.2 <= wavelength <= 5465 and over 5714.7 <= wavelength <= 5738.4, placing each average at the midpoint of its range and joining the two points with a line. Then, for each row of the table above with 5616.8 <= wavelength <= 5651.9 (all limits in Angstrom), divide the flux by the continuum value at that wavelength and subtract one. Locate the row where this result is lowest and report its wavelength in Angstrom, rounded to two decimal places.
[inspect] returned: 5625.25 Angstrom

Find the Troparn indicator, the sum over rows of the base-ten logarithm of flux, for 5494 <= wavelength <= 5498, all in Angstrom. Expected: 2.54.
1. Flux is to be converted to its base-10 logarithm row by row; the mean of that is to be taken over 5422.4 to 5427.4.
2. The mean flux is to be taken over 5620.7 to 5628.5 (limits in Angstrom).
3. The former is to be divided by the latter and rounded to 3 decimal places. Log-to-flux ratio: 0.113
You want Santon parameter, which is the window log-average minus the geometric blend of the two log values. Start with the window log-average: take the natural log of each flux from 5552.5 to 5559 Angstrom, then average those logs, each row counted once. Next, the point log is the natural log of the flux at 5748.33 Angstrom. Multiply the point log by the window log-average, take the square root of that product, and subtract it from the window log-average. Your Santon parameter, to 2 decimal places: -0.19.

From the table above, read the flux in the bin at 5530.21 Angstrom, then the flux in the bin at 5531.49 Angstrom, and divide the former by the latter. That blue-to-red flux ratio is 0.84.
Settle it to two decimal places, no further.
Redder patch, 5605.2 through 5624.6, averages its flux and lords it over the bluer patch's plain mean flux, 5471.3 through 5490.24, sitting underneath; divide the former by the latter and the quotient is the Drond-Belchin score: 1.05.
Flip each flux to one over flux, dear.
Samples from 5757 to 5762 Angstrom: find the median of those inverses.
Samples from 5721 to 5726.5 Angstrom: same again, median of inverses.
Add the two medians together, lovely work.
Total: 0.238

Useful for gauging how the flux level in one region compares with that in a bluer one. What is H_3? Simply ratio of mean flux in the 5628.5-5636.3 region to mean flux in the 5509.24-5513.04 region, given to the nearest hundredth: 1.08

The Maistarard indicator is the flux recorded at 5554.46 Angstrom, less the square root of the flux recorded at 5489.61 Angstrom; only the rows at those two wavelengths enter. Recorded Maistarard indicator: 4.1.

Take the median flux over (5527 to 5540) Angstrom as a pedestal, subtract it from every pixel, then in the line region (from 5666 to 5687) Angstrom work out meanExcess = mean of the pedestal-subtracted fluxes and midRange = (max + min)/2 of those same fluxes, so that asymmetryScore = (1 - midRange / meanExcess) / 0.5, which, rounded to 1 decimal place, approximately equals 0.7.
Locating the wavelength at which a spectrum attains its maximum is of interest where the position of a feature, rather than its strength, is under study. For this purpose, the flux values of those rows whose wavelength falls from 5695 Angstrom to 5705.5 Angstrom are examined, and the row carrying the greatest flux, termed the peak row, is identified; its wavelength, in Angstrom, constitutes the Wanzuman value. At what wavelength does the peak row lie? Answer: 5703.51 Angstrom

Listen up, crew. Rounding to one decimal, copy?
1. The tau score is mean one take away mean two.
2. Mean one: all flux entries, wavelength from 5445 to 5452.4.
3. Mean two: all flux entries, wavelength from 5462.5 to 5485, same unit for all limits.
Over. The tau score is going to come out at 0.1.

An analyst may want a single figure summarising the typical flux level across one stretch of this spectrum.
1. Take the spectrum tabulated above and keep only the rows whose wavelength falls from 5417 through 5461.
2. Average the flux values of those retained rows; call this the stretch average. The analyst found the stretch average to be 6.4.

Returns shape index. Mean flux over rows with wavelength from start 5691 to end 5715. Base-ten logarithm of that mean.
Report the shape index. 0.878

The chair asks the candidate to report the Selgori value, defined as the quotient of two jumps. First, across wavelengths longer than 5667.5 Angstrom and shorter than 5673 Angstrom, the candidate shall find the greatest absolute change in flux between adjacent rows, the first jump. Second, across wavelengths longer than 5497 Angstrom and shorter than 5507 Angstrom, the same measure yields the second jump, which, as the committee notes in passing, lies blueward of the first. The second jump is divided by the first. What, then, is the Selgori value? 2.1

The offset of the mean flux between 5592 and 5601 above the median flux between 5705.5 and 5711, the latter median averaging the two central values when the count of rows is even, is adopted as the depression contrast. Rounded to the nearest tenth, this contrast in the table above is -1.5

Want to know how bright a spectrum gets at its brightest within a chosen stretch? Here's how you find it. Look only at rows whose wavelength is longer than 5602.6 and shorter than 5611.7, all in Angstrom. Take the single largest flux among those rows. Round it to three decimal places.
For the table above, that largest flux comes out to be 8.270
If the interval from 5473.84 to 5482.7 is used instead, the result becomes 7.250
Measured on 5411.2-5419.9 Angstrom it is 8.042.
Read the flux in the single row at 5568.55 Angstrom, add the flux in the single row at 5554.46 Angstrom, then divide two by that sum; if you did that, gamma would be 0.139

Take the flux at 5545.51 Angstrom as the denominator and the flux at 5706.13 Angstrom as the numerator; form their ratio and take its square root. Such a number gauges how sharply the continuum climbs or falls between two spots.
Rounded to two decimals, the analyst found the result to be 1.07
